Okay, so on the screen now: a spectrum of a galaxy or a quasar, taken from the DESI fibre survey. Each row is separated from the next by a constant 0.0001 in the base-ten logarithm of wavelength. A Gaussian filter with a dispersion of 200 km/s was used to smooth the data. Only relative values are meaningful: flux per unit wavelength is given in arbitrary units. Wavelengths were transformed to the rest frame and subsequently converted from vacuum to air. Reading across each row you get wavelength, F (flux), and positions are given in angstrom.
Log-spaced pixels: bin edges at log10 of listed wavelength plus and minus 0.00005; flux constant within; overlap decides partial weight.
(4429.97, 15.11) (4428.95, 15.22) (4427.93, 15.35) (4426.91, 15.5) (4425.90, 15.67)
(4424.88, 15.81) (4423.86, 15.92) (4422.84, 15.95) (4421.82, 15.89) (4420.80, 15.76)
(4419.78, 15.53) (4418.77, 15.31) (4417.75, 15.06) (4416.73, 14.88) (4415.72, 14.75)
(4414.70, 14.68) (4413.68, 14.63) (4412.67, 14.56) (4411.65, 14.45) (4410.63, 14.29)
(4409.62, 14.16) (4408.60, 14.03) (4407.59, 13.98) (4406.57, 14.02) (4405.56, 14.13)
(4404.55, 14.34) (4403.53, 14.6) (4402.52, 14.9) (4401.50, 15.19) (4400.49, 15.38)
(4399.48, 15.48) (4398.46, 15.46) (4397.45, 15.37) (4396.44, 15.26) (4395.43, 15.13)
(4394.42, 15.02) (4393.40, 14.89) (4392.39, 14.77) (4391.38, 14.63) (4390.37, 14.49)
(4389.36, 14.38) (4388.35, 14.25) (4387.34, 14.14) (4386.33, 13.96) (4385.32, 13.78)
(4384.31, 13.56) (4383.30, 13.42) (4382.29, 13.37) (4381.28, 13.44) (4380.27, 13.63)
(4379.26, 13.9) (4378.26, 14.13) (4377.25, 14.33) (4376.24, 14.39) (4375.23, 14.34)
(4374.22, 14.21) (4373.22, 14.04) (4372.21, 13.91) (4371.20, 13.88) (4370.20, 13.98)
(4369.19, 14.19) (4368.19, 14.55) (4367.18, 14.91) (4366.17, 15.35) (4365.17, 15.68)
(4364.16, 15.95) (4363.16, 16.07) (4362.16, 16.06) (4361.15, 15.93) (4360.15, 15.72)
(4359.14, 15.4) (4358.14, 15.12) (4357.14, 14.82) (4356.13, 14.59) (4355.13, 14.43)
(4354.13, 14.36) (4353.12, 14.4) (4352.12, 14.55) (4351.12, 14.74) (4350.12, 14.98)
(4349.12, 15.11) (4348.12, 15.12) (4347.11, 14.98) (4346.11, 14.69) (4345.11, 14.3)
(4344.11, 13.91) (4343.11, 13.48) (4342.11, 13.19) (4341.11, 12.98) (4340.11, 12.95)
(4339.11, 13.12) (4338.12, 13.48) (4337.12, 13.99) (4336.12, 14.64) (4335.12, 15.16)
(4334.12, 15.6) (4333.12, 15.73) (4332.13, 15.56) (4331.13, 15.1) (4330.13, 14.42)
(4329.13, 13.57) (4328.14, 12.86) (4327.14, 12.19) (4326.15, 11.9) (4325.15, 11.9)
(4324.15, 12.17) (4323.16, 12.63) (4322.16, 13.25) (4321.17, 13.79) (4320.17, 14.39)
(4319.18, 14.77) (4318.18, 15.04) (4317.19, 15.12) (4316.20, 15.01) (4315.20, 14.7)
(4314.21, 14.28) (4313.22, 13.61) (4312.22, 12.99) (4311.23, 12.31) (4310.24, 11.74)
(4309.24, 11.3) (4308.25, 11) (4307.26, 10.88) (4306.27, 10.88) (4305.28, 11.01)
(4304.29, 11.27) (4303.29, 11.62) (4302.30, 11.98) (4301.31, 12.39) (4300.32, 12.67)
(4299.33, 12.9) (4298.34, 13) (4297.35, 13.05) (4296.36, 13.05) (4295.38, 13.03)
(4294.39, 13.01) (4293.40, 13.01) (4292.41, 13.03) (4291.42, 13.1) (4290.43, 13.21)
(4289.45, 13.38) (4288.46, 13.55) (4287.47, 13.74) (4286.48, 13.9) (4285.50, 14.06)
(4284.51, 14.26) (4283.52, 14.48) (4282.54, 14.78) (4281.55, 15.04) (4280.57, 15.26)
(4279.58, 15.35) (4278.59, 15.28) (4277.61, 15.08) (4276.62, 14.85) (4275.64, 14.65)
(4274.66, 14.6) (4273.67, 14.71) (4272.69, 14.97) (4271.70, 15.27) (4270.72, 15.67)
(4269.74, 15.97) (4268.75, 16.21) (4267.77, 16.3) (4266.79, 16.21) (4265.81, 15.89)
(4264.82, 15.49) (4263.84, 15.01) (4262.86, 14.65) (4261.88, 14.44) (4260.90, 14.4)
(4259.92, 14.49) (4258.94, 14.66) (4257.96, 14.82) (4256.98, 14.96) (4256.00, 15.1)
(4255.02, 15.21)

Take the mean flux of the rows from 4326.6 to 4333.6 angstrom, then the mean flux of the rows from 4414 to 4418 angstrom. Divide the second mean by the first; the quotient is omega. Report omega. 1.04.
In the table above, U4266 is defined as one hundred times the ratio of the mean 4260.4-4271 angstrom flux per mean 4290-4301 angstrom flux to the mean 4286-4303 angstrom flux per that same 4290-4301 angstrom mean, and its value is 119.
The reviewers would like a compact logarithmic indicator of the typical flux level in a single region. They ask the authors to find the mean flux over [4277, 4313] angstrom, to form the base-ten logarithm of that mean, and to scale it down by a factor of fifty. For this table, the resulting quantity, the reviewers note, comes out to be 0.0223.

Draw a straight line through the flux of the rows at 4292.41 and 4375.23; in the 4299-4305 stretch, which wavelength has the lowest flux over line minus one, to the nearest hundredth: 4304.29 angstrom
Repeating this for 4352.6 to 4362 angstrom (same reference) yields 4354.13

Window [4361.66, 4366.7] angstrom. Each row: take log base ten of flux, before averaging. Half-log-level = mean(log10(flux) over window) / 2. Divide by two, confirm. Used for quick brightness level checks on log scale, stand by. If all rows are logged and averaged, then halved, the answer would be 0.600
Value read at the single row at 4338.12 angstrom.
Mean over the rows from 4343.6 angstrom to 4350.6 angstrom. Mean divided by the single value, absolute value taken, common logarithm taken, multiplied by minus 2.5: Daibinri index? -0.10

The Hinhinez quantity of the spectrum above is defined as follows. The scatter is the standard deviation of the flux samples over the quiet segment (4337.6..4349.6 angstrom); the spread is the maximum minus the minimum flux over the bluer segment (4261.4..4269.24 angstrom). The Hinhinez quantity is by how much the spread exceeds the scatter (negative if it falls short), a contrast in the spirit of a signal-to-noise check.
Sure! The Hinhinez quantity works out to 1.0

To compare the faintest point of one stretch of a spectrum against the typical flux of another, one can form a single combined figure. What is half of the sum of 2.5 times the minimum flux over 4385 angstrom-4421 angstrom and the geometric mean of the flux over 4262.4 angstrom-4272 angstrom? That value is 25.1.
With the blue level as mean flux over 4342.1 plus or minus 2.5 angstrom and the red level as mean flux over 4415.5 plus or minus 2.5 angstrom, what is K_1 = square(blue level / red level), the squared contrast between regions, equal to 0.81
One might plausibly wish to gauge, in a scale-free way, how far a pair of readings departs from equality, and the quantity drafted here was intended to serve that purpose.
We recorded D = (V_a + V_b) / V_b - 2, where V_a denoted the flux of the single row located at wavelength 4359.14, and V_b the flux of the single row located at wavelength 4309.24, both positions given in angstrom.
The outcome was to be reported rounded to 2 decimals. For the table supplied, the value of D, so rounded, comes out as 0.36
